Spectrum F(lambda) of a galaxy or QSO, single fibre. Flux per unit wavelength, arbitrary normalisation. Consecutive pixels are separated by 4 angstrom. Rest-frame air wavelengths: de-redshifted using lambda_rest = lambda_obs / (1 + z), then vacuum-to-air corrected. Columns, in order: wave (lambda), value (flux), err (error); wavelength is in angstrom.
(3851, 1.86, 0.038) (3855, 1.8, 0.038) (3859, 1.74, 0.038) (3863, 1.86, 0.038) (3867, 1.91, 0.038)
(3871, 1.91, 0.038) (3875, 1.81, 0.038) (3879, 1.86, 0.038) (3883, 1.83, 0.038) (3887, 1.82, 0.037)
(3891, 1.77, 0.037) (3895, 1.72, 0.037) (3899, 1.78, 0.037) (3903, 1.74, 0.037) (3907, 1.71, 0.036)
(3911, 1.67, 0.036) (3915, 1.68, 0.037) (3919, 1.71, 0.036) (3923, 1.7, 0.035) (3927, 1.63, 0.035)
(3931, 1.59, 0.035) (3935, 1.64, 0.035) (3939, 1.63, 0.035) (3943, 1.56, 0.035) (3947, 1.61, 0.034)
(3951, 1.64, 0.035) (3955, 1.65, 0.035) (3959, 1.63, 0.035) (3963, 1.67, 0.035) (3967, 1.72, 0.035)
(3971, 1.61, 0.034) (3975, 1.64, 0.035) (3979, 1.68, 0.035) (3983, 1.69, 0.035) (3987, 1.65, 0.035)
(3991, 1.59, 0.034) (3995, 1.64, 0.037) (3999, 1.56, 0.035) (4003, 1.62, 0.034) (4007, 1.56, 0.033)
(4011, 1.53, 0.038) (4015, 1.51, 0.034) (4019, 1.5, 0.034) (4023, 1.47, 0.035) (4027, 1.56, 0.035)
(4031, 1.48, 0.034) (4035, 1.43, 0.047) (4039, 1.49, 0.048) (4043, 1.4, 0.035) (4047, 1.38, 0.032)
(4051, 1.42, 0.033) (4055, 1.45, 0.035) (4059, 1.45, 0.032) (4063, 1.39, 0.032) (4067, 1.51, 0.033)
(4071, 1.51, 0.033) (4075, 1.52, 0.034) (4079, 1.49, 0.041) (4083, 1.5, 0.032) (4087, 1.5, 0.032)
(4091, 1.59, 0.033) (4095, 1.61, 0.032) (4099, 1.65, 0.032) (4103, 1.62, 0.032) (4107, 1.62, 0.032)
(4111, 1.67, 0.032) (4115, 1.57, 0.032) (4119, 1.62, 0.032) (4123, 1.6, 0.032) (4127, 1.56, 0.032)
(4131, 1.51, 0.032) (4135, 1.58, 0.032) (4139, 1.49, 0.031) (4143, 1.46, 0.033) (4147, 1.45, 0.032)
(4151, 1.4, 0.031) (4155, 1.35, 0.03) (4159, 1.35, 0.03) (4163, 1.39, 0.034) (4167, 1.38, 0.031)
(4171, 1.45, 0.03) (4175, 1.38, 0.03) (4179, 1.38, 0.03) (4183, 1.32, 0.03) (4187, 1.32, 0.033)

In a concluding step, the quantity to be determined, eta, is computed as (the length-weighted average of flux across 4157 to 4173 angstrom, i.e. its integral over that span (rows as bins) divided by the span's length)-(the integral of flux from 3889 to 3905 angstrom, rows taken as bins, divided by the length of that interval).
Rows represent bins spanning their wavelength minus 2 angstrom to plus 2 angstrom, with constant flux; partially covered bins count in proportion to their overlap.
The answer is -0.36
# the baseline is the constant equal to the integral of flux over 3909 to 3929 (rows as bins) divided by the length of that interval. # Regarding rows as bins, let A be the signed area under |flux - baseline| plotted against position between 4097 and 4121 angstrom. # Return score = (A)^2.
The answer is 2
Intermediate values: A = 1.3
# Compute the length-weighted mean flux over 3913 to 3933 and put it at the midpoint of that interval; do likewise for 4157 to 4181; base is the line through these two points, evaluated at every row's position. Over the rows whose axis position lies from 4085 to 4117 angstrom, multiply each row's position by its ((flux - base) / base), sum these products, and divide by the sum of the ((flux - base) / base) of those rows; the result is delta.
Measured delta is 4103.3 angstrom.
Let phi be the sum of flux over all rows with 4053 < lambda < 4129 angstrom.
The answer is 29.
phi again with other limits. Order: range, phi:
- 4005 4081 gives 28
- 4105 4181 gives 28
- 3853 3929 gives 34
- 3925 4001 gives 31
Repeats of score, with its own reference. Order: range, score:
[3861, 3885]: 20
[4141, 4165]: 45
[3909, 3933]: 1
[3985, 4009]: 3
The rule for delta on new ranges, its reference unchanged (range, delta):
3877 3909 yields 3889.2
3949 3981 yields 3968.8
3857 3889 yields 3874.1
